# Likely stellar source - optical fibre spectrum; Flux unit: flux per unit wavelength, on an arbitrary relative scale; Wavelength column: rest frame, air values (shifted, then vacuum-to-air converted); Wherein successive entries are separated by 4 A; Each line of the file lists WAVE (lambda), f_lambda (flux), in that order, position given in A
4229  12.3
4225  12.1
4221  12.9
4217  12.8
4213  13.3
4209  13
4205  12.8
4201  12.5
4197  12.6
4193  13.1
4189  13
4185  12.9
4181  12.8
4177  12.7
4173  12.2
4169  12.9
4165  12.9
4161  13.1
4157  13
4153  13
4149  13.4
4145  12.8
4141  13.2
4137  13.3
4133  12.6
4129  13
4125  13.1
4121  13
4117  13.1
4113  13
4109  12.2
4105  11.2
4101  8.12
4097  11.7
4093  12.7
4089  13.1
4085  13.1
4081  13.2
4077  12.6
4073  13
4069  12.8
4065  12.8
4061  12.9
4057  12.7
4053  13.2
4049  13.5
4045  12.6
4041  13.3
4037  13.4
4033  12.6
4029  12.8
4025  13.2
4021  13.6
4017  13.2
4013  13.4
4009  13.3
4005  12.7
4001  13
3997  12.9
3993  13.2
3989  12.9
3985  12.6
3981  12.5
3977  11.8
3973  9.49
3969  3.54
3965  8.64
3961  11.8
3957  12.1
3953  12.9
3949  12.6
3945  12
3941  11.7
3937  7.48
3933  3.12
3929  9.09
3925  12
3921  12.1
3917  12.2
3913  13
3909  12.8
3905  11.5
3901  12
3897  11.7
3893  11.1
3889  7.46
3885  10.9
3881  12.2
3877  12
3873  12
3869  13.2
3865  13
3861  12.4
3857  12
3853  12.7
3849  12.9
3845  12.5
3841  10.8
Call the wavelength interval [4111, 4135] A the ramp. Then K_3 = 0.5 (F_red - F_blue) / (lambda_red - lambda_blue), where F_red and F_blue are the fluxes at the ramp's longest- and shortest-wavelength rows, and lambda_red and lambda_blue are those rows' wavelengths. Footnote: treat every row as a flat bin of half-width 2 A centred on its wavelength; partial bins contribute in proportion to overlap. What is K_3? -0.010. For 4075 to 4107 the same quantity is -0.025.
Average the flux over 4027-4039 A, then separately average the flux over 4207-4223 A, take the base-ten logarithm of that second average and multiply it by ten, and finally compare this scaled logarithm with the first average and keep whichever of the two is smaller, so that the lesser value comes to 11.1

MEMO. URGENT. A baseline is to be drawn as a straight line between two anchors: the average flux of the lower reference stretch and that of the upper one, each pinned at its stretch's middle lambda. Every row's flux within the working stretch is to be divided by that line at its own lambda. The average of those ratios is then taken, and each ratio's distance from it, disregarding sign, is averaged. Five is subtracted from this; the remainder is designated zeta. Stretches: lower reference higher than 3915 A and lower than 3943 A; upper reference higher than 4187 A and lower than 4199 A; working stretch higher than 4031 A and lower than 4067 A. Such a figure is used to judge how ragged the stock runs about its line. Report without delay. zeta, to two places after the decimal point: -4.97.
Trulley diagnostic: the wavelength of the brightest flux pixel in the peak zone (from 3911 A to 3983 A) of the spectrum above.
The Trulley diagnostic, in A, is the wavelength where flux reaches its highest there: 3913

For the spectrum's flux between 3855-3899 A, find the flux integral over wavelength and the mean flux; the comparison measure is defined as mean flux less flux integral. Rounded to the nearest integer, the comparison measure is -500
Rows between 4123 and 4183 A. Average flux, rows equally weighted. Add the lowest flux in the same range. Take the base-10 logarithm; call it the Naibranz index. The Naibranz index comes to 1.40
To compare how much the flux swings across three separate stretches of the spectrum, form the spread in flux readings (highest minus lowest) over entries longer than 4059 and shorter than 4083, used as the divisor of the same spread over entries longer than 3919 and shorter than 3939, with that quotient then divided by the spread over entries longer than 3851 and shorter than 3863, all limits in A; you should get 21.4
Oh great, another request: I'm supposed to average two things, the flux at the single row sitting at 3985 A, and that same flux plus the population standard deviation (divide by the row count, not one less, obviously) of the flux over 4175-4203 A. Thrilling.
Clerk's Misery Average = 12.7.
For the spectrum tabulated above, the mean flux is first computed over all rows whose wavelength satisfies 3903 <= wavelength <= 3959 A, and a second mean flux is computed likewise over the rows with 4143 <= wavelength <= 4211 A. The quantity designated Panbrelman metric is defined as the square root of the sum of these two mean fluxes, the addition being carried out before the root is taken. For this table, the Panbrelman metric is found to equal 4.89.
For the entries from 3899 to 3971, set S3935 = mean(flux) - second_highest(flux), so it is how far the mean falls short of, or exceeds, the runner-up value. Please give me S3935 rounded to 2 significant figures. -2.3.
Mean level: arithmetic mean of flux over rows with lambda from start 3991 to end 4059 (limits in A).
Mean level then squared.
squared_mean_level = 171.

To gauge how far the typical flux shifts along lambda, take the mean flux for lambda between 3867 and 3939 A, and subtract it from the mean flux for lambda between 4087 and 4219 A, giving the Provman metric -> 1.8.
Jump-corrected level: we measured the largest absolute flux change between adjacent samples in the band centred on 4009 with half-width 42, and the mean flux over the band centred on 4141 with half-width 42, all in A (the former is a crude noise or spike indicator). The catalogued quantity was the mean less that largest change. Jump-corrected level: 6.7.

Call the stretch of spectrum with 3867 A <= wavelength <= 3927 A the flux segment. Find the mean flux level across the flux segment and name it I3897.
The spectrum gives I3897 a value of 11.7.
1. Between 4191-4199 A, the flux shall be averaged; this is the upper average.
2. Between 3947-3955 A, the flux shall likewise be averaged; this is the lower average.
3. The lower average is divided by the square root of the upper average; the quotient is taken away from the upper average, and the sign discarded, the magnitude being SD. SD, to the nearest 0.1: 9.3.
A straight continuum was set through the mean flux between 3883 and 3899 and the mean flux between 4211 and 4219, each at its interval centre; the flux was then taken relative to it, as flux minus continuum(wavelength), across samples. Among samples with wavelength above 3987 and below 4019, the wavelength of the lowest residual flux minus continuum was 4005 A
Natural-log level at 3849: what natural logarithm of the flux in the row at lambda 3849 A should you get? 2.56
